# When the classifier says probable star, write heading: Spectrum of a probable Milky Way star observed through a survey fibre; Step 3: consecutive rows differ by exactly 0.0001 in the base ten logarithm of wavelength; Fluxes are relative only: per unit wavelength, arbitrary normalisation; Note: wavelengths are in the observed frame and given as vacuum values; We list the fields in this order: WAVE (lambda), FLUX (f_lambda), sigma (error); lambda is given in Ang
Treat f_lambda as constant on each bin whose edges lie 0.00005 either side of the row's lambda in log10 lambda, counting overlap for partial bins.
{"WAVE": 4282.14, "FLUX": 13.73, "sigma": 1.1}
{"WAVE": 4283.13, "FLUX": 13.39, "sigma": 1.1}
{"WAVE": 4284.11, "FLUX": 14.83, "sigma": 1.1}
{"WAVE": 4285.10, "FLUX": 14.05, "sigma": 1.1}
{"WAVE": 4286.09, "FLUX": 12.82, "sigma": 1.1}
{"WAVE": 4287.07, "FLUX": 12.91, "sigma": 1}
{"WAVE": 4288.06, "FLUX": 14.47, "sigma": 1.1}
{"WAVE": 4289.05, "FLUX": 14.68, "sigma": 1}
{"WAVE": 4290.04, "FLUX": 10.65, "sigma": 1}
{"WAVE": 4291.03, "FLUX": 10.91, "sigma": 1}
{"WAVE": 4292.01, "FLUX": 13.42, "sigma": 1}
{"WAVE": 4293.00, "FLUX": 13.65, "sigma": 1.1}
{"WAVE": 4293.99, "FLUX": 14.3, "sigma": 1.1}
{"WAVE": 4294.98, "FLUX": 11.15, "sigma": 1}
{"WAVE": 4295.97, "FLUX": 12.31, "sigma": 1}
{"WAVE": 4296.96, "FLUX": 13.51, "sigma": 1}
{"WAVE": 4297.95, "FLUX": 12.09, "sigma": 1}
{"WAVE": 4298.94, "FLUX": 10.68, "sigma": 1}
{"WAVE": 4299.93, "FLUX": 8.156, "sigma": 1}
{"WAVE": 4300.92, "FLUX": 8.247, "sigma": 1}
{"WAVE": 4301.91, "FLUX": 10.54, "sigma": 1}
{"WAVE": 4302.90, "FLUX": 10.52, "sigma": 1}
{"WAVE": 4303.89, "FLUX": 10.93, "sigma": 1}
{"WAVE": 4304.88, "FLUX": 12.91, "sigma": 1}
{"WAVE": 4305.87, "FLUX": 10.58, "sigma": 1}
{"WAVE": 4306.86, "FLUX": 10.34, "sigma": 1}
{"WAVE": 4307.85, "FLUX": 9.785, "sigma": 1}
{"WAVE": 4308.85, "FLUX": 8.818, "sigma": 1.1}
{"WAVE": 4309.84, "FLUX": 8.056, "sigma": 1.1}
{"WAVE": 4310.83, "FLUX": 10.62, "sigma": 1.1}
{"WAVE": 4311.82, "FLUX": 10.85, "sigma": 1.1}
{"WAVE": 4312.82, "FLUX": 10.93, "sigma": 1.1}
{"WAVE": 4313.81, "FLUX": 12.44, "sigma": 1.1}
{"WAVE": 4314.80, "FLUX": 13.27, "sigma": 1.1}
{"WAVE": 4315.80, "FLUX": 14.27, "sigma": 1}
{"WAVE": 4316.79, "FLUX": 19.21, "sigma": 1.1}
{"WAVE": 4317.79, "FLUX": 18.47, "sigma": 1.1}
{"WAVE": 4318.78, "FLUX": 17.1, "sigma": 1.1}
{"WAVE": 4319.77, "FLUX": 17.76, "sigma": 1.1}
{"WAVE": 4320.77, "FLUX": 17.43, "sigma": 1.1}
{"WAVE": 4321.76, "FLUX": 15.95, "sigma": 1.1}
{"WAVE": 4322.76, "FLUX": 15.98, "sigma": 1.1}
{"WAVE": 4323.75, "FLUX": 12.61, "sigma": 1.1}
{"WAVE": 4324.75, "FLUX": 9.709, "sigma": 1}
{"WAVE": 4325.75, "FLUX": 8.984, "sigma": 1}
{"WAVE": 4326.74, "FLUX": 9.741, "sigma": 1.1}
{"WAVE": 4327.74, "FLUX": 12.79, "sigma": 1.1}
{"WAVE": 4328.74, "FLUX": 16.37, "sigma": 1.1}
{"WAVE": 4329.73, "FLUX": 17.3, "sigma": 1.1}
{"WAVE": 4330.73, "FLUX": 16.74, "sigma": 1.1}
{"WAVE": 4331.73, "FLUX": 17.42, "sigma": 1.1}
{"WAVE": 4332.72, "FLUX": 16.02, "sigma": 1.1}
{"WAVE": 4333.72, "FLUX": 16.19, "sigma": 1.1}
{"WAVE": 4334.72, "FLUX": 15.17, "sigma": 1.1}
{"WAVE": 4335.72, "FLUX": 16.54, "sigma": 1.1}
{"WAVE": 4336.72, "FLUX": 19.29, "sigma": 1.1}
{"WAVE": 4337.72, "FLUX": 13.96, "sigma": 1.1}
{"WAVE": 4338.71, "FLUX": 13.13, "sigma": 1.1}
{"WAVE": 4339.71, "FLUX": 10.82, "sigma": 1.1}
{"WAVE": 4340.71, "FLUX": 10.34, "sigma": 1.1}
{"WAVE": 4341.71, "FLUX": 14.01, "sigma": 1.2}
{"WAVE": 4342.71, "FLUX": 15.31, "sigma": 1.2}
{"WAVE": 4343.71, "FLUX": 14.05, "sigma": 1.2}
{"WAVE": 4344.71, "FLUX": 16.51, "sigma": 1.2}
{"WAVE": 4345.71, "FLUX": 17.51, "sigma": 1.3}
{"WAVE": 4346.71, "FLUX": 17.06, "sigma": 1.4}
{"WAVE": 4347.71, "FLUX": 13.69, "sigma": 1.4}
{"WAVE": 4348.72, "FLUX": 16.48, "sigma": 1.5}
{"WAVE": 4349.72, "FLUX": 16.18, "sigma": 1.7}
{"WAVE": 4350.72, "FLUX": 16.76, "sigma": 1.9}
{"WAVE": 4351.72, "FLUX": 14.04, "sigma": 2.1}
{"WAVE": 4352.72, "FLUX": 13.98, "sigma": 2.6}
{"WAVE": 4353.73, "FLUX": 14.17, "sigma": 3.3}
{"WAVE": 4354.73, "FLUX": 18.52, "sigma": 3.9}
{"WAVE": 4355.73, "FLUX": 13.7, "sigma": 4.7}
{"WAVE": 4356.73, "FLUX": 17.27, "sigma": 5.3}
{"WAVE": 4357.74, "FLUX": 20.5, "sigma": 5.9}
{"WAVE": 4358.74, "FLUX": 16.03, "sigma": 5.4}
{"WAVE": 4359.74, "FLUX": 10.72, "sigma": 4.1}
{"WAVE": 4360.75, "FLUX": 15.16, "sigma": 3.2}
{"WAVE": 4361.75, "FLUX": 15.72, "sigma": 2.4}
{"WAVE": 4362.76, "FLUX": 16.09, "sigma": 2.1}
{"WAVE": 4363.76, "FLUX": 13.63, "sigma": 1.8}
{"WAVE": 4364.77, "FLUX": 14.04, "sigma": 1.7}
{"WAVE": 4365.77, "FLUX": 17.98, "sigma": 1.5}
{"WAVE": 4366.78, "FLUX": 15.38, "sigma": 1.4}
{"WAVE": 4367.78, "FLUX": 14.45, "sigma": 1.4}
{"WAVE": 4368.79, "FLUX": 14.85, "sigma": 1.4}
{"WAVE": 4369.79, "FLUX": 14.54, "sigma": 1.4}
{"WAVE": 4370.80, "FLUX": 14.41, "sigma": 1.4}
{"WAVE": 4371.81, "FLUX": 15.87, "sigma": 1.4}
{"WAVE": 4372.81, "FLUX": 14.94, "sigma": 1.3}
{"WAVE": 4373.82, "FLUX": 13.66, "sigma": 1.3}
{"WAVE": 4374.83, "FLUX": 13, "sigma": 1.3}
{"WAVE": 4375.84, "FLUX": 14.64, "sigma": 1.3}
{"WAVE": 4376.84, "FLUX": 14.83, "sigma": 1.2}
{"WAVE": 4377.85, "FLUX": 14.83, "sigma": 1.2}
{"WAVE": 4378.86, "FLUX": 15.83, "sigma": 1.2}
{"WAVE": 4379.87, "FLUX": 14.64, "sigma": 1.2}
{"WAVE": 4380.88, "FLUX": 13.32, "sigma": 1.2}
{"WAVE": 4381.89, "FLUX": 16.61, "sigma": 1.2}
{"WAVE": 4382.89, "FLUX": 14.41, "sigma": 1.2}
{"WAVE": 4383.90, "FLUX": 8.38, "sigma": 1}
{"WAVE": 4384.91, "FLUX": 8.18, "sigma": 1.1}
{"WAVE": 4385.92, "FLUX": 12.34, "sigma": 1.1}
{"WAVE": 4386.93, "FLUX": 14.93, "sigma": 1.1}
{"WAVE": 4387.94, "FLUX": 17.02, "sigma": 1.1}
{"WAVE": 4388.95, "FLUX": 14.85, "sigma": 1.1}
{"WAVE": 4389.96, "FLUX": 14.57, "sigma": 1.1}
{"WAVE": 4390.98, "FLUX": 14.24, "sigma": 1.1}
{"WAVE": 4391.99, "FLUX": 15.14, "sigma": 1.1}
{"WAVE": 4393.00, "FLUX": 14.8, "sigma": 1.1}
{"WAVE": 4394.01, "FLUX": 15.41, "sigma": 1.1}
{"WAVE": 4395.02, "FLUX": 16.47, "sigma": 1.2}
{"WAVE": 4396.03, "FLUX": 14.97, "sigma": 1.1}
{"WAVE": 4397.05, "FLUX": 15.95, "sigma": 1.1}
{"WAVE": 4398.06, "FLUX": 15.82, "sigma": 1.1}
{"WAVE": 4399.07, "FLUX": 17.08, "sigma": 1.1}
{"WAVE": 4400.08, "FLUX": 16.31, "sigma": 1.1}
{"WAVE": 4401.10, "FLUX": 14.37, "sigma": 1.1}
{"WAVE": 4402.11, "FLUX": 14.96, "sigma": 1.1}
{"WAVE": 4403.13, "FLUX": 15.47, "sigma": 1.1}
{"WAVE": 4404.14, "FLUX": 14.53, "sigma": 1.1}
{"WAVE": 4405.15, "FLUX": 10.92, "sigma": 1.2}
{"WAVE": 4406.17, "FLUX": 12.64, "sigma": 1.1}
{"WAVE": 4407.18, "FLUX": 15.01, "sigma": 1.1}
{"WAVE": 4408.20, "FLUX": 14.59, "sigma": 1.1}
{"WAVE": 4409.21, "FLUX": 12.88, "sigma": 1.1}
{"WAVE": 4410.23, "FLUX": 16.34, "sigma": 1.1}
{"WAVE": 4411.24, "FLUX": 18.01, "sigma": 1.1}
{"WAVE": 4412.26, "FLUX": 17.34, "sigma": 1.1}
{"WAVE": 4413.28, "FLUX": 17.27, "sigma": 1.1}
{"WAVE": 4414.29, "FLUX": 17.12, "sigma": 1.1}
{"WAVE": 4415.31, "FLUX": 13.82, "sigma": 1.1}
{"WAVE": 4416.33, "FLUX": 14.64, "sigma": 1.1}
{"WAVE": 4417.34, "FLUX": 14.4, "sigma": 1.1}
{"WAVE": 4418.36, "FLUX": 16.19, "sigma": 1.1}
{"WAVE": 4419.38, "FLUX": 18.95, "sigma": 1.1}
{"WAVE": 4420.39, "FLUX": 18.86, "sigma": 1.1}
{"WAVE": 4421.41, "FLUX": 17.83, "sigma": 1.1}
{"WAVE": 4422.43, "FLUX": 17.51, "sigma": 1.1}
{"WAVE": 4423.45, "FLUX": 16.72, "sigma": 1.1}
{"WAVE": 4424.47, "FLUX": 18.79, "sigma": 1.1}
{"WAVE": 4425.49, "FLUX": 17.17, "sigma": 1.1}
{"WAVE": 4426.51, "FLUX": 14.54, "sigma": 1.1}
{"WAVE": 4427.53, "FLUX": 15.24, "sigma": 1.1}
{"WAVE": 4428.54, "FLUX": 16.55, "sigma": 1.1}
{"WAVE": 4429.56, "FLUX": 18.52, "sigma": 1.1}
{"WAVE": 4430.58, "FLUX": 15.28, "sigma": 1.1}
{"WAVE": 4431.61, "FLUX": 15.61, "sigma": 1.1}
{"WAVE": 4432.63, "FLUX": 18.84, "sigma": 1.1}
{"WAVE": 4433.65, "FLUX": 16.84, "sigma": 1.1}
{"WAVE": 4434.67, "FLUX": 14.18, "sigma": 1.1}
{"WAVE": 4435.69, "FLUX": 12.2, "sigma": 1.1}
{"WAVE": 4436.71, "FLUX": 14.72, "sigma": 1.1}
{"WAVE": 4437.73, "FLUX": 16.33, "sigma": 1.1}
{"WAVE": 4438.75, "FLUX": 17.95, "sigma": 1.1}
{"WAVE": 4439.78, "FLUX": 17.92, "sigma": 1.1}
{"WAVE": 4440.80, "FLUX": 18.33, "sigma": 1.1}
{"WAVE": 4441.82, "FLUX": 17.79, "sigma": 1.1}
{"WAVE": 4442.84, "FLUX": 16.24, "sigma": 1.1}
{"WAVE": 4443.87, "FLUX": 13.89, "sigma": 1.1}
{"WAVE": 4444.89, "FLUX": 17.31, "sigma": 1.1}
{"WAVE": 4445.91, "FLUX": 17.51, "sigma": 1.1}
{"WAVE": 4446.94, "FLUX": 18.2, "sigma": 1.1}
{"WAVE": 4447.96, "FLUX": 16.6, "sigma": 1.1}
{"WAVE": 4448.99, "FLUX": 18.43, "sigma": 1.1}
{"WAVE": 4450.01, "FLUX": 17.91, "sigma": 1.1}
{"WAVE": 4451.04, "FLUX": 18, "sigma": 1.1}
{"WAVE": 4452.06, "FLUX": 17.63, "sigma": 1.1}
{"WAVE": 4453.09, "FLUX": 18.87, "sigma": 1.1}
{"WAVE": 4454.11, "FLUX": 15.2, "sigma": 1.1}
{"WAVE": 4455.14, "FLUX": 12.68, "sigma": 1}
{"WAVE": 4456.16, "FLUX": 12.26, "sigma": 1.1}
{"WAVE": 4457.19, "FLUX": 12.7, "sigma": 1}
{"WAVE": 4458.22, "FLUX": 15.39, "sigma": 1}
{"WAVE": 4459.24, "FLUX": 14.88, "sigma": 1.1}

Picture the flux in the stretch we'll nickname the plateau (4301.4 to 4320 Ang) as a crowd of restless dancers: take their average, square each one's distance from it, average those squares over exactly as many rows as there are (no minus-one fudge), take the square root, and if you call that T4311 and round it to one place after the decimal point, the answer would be 3.3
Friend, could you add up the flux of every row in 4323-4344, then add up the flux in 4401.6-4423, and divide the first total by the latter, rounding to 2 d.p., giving 0.90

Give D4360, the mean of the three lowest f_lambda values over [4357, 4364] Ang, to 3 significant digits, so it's 13.2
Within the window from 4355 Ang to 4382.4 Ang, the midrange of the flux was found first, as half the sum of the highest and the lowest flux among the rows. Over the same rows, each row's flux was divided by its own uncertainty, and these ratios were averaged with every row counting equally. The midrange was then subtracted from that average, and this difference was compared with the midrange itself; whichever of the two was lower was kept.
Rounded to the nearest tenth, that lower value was -6.6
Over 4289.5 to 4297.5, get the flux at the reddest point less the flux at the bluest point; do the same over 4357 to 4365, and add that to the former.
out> -4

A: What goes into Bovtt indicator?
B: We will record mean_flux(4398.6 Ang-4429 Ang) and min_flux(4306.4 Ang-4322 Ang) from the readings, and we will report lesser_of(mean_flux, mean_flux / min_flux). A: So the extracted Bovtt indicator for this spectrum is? 1.97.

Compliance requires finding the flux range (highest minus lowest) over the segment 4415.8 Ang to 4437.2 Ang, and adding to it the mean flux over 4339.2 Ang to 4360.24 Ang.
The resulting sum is 21.9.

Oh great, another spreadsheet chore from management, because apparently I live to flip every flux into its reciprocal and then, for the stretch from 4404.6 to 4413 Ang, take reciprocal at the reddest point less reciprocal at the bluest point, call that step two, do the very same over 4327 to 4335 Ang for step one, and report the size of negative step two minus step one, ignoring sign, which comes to 0.046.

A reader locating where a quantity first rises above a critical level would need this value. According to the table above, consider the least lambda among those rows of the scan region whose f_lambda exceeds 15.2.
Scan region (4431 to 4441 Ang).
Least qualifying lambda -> 4431.61 Ang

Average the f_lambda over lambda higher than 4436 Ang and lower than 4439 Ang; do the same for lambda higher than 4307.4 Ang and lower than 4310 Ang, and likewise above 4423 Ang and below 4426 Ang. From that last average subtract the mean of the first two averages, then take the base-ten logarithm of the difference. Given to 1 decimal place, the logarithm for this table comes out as 0.7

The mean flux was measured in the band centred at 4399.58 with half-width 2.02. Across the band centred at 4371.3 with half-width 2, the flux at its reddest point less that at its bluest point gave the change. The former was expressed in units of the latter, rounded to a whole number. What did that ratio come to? 40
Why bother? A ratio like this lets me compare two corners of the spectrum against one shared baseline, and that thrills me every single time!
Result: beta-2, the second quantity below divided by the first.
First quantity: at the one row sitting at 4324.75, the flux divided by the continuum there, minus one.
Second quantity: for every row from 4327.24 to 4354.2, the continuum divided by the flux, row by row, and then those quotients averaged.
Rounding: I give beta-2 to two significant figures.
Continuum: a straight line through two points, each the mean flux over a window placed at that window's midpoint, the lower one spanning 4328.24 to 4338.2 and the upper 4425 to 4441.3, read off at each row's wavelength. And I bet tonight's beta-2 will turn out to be -2.7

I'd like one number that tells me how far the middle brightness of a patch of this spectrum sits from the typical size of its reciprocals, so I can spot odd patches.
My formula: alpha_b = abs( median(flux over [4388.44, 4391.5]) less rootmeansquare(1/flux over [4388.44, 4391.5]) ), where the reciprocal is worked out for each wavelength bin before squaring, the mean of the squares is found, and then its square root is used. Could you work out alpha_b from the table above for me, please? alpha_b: 14.5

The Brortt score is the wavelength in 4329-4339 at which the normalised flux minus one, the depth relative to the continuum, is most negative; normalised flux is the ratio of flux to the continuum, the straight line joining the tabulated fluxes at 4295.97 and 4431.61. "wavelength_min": 4338.71 Ang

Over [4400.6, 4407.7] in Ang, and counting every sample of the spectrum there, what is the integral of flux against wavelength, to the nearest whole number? 99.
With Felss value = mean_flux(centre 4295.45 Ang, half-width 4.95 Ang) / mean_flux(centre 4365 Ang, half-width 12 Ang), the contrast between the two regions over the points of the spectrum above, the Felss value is 0.79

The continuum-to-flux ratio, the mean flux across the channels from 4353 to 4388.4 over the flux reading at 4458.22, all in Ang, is 1.0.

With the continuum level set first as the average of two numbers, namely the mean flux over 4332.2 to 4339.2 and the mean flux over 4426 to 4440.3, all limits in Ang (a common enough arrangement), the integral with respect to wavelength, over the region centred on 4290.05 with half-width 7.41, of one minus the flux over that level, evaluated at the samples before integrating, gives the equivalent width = 2.6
